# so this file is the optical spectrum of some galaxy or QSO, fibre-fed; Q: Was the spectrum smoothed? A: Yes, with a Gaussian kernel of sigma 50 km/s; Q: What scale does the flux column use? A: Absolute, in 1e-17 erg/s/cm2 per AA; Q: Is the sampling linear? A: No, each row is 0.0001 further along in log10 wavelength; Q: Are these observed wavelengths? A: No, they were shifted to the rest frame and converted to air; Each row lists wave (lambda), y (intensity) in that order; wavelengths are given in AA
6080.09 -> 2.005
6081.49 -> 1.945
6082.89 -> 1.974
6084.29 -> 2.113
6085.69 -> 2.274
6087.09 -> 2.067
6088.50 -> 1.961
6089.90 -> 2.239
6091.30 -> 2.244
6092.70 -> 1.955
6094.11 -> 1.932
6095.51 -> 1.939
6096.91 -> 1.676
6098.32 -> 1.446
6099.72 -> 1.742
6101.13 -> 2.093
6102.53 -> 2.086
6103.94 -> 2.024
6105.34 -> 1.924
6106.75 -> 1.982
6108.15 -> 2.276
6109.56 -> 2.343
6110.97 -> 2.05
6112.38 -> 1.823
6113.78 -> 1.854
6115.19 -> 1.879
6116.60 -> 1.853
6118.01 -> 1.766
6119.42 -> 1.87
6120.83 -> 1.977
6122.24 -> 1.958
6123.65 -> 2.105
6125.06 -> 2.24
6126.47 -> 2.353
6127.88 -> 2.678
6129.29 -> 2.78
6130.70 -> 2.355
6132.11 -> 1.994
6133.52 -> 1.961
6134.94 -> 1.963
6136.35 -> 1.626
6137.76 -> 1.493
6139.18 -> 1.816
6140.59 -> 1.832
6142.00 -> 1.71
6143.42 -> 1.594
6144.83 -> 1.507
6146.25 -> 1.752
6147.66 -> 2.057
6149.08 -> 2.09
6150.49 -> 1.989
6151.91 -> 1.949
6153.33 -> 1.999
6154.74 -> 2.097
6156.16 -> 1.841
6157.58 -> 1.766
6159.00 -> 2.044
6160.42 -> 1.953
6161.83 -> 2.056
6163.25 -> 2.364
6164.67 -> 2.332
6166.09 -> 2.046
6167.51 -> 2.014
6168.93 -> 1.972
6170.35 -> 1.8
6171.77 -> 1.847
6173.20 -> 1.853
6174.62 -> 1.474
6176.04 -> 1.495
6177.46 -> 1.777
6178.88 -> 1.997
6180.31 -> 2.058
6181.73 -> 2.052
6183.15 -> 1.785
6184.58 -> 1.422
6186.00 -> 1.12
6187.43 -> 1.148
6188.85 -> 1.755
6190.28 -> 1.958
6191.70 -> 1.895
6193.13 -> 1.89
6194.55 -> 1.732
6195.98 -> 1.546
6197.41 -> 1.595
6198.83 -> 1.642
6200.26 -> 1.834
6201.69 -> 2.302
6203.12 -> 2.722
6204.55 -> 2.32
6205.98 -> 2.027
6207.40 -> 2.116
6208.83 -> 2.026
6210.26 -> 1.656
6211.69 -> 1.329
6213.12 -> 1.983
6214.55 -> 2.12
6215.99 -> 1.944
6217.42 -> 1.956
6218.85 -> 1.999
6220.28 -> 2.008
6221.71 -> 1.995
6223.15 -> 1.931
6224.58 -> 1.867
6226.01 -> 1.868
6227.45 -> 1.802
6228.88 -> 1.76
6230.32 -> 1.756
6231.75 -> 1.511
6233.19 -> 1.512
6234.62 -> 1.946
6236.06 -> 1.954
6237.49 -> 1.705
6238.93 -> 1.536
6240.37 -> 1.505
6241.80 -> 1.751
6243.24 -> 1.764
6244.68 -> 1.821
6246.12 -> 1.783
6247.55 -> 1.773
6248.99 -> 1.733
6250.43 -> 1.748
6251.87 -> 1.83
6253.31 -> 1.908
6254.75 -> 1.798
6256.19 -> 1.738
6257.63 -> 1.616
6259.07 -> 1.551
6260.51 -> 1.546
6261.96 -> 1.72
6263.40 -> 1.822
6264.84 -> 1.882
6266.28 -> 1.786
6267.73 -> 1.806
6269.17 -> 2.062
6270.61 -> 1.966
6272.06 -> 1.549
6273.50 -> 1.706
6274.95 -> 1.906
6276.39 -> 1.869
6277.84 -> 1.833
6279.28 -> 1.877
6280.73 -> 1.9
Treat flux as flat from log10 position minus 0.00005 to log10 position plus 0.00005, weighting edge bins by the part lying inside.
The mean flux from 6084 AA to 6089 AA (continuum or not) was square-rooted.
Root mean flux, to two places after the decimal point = 1.45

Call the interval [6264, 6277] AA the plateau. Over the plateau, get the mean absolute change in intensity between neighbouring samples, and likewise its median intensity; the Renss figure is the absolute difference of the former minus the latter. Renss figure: 1.71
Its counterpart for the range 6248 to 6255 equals 1.73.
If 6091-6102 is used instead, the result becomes 1.73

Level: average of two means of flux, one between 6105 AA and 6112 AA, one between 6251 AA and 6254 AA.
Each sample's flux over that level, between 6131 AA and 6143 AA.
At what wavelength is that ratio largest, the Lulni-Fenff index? 6132.11 AA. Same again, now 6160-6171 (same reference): 6163.25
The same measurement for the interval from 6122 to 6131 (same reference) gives 6129.29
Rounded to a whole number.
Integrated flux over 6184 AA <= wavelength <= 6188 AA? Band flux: 5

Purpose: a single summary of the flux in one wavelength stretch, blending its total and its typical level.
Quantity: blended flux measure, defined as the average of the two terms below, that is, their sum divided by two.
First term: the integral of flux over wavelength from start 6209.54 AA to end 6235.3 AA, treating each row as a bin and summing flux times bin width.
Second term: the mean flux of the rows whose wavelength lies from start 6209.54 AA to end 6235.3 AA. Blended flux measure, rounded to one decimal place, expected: 24.5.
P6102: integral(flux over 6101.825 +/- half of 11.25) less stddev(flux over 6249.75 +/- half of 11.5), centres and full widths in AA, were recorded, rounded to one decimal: 21.0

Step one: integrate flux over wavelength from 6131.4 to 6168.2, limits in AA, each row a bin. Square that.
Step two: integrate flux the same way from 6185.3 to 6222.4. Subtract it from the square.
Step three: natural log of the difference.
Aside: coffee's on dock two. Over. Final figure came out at 8.50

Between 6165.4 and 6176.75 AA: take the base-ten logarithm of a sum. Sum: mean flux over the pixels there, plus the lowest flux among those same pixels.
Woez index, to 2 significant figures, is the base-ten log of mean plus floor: 0.52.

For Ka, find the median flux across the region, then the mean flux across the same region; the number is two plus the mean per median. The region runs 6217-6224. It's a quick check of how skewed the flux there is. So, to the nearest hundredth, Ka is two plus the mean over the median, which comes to 2.99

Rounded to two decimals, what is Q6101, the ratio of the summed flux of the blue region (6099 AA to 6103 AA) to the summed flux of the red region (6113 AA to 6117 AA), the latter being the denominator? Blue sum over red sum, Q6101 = 1.06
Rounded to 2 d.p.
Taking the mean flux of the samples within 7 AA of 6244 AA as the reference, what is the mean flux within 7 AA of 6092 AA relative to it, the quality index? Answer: 1.15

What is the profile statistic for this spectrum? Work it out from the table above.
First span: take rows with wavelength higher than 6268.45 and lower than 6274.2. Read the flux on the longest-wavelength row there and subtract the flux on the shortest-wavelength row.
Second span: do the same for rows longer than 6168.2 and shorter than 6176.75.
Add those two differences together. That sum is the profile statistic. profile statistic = -0.8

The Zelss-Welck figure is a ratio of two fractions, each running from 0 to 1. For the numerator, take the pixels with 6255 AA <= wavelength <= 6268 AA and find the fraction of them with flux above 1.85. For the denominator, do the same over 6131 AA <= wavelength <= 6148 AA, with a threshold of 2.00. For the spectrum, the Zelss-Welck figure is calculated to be 1.3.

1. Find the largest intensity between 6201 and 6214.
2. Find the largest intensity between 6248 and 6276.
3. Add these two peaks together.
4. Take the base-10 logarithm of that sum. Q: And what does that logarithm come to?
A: 0.68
